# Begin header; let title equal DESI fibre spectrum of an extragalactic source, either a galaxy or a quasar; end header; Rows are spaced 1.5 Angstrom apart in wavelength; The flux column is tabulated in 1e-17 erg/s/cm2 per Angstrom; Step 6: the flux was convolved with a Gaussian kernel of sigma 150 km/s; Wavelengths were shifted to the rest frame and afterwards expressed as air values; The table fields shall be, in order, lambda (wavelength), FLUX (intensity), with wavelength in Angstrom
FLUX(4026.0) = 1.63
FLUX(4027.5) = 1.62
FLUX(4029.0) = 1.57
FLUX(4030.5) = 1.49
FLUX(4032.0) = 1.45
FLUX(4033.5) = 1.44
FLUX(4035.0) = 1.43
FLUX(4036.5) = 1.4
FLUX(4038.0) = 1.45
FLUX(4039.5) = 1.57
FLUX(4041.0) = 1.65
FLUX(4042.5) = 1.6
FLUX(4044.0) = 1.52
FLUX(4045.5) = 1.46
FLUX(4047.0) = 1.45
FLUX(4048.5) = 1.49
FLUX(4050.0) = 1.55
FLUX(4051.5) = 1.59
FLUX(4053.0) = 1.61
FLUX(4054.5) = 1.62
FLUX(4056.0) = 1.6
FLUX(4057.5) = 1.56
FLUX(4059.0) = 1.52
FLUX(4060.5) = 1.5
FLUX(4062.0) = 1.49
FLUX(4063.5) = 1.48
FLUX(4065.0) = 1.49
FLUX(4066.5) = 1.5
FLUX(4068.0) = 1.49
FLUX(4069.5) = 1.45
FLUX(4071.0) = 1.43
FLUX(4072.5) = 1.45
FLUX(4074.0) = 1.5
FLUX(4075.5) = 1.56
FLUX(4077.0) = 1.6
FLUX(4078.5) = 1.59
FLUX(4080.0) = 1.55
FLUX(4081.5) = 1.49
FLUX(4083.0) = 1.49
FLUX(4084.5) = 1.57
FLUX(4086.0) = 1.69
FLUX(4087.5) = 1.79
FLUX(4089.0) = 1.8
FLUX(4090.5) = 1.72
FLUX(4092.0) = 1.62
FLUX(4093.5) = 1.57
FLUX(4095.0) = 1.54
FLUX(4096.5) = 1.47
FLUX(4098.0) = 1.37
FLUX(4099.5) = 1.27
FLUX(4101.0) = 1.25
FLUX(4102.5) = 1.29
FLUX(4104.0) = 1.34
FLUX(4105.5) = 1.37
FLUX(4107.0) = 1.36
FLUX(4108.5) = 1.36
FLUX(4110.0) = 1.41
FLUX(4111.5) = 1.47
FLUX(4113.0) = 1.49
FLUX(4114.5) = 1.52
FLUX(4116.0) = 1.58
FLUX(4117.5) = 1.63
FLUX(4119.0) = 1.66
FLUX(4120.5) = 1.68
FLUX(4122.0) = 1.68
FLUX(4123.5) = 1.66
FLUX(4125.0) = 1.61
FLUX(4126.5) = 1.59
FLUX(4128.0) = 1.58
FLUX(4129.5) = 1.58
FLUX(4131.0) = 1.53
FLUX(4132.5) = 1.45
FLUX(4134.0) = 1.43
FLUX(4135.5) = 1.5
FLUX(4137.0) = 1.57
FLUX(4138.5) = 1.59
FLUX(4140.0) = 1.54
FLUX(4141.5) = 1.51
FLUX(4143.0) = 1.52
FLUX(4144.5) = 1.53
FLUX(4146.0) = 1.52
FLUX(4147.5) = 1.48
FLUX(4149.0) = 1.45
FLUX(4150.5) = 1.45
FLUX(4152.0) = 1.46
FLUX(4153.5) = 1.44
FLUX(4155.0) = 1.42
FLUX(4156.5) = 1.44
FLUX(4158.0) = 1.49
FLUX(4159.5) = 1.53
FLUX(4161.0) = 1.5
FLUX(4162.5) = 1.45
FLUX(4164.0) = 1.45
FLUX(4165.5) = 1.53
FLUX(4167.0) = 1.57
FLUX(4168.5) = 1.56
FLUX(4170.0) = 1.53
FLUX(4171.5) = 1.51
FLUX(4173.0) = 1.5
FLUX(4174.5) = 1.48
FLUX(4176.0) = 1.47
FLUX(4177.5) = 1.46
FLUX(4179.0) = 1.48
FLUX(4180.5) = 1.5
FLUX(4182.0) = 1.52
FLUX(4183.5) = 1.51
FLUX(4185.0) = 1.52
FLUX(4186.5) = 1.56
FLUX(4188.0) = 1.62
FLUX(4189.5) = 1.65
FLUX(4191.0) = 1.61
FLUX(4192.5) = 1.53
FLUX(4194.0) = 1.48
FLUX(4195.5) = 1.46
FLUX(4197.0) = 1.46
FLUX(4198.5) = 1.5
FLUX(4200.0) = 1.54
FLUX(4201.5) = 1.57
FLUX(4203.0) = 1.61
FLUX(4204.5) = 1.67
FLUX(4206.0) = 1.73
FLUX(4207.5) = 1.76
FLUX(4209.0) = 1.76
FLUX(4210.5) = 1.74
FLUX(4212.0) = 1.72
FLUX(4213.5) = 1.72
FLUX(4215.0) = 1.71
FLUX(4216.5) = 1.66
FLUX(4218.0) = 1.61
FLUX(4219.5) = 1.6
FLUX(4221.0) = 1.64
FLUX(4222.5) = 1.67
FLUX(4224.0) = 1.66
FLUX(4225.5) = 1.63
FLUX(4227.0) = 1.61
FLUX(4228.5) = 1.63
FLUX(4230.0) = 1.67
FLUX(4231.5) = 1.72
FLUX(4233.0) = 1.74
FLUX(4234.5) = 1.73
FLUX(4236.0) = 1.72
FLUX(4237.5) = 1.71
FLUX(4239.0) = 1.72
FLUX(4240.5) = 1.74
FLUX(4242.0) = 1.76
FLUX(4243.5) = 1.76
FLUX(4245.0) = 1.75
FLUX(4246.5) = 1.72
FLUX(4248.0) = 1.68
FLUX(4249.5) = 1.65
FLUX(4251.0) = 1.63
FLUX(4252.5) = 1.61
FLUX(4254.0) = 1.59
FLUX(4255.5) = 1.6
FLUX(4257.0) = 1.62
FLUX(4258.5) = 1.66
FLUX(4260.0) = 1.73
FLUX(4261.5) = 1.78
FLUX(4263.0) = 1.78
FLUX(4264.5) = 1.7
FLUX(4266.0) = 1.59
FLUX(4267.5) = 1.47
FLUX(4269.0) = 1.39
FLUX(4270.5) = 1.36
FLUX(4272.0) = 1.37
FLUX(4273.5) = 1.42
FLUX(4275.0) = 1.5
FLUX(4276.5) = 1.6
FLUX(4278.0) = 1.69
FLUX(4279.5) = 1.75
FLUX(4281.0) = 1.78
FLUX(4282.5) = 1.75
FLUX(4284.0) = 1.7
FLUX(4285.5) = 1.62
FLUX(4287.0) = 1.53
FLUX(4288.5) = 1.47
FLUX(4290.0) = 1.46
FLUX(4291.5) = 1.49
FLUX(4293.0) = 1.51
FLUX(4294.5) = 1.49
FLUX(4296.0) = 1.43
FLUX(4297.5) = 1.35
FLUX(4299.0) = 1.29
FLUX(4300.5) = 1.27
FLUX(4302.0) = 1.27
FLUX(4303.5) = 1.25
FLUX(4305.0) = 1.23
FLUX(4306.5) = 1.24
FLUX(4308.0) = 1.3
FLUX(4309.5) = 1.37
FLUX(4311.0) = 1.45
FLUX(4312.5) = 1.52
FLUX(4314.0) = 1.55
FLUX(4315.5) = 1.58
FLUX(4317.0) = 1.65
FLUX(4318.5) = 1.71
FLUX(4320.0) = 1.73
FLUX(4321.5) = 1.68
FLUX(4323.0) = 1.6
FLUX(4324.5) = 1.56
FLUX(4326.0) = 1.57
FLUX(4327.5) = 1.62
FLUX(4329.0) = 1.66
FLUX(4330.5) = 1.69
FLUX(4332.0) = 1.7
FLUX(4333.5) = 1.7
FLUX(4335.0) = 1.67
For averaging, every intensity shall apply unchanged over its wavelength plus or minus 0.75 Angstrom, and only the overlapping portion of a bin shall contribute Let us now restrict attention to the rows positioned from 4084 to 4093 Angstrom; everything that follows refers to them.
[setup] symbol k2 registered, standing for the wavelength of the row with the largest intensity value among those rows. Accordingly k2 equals 4089.0 Angstrom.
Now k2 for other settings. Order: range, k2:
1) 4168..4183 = 4168.5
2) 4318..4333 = 4320.0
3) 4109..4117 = 4116.0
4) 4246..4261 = 4260.0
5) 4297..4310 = 4309.5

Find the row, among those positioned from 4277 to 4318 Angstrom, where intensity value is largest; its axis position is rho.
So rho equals 4281.0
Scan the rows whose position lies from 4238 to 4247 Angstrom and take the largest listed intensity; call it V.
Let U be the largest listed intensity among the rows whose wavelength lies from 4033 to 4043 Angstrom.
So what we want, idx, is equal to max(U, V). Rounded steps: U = 1.65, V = 1.76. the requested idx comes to 1.76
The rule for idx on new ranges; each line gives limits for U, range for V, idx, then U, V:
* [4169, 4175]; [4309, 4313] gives 1.53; 1.53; 1.52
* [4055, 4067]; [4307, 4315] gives 1.60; 1.6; 1.55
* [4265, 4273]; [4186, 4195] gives 1.65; 1.59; 1.65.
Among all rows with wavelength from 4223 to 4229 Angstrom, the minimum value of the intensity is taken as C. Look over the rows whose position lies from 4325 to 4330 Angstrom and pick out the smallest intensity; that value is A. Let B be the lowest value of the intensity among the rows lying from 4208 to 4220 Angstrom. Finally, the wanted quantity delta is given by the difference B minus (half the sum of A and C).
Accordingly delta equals 0.01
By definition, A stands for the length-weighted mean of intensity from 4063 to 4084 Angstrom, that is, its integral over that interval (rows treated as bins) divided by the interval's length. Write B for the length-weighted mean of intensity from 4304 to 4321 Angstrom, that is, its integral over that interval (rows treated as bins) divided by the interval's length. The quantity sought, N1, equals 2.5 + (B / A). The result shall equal 3.49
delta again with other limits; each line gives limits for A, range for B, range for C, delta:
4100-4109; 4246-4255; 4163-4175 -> 0.24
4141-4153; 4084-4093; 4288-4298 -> 0.17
